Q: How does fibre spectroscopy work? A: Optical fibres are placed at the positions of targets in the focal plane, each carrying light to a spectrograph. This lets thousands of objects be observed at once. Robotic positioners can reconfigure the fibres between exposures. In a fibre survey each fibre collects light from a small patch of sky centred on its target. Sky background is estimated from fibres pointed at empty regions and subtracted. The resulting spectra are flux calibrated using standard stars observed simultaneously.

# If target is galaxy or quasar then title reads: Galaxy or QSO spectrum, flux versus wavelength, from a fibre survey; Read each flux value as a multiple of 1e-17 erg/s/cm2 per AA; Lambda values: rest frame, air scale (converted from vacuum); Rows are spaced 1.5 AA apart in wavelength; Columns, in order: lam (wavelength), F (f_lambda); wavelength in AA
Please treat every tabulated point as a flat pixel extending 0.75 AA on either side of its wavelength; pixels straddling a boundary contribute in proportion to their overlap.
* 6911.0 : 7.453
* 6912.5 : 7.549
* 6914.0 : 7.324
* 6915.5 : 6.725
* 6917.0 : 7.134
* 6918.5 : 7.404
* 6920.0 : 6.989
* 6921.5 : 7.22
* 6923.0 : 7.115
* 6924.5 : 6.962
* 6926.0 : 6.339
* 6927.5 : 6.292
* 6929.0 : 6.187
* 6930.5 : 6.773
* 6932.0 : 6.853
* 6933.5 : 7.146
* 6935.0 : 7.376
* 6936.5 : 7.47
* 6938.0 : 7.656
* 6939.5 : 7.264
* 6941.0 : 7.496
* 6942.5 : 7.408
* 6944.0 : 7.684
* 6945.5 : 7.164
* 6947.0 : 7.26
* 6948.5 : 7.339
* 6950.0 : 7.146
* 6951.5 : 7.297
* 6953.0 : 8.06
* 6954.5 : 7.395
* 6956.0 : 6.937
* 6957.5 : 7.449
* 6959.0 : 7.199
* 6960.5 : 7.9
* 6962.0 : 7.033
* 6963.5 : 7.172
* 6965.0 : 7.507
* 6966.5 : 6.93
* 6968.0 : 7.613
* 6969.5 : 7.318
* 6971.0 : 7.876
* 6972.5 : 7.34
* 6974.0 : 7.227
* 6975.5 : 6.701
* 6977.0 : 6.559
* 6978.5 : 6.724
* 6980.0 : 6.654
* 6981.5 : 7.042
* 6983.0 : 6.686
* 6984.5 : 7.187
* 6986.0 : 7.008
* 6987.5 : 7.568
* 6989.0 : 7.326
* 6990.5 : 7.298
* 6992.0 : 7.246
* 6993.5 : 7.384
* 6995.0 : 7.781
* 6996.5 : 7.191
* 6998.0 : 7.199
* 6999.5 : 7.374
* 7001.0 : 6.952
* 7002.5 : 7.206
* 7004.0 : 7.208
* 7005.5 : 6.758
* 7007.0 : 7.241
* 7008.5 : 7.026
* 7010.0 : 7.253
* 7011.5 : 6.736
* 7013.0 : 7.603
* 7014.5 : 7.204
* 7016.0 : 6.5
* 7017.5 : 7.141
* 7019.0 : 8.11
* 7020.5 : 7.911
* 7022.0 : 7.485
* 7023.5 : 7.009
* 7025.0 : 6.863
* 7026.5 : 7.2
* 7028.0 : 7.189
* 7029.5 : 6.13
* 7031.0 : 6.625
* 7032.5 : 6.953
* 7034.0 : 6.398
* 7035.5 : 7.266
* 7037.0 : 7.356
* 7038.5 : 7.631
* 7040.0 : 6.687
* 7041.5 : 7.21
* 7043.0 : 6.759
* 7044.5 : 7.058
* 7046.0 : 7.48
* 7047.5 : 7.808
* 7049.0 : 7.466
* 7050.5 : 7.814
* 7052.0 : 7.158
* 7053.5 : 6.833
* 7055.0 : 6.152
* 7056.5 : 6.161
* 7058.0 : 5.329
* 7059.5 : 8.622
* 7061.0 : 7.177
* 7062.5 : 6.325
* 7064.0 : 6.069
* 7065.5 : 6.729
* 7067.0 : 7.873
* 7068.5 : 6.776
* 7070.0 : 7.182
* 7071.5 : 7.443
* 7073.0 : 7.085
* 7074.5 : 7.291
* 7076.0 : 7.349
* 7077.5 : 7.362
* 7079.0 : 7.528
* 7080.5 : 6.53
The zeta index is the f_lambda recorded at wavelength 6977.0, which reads 6.559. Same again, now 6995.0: 7.781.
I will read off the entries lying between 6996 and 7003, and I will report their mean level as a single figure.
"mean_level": 7.18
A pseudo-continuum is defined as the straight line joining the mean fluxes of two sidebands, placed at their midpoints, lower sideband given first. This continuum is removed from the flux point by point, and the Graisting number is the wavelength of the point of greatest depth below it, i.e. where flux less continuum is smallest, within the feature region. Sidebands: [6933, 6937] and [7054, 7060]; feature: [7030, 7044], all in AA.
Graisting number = 7034.0 AA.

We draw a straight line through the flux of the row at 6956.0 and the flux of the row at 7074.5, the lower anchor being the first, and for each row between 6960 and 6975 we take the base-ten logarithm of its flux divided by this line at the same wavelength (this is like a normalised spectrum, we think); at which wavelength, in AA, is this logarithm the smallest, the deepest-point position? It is 6966.5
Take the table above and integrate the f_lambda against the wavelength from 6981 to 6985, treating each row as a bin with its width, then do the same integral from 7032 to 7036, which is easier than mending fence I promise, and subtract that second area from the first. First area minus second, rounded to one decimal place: 0.4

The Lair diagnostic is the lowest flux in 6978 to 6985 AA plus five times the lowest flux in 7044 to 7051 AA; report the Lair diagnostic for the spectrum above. 42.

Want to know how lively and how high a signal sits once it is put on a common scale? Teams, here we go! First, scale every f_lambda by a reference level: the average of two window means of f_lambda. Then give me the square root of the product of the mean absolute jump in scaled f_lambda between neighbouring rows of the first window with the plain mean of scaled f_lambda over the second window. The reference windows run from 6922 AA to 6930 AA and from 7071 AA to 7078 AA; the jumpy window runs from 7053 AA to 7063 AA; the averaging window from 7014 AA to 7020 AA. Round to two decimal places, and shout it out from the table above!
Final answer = 0.42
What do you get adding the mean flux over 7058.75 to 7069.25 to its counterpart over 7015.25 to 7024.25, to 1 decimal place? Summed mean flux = 14.4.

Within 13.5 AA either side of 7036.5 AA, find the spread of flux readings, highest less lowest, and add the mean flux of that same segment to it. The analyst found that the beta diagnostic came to 8.7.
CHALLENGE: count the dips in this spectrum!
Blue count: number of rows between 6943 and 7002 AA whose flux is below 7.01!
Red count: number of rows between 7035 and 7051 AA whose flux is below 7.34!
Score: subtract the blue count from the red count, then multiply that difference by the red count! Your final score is -20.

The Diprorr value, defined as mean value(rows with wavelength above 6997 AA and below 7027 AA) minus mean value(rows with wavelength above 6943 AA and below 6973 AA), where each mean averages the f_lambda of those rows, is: -0.18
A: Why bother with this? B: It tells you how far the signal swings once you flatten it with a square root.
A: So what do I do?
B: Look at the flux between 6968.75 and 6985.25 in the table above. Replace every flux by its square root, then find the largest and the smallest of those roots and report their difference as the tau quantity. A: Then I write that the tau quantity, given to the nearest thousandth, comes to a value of 0.245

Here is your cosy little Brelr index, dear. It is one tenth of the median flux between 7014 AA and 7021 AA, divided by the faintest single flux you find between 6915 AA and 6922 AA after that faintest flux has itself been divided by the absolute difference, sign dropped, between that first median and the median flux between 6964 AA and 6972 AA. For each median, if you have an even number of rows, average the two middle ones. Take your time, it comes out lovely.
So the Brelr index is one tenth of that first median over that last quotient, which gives 0.032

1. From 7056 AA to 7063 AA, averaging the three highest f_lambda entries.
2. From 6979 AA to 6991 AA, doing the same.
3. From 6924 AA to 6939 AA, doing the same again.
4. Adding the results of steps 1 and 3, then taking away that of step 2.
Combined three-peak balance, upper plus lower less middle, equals 7.5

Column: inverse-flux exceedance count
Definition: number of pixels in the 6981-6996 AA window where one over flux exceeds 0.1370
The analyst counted 6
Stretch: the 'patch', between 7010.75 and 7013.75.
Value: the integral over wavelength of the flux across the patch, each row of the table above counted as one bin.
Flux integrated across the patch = 21.5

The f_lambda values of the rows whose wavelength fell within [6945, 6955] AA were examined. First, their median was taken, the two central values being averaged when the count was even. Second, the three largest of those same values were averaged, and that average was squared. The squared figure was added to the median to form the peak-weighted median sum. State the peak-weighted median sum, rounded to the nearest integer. 65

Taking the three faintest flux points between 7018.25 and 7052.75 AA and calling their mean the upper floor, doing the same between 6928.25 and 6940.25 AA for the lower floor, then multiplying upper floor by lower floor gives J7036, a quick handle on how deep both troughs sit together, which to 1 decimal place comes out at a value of 42.2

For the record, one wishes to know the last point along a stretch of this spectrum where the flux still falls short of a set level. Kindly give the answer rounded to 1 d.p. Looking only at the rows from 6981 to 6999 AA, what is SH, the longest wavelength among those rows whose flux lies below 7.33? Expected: 6998.0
